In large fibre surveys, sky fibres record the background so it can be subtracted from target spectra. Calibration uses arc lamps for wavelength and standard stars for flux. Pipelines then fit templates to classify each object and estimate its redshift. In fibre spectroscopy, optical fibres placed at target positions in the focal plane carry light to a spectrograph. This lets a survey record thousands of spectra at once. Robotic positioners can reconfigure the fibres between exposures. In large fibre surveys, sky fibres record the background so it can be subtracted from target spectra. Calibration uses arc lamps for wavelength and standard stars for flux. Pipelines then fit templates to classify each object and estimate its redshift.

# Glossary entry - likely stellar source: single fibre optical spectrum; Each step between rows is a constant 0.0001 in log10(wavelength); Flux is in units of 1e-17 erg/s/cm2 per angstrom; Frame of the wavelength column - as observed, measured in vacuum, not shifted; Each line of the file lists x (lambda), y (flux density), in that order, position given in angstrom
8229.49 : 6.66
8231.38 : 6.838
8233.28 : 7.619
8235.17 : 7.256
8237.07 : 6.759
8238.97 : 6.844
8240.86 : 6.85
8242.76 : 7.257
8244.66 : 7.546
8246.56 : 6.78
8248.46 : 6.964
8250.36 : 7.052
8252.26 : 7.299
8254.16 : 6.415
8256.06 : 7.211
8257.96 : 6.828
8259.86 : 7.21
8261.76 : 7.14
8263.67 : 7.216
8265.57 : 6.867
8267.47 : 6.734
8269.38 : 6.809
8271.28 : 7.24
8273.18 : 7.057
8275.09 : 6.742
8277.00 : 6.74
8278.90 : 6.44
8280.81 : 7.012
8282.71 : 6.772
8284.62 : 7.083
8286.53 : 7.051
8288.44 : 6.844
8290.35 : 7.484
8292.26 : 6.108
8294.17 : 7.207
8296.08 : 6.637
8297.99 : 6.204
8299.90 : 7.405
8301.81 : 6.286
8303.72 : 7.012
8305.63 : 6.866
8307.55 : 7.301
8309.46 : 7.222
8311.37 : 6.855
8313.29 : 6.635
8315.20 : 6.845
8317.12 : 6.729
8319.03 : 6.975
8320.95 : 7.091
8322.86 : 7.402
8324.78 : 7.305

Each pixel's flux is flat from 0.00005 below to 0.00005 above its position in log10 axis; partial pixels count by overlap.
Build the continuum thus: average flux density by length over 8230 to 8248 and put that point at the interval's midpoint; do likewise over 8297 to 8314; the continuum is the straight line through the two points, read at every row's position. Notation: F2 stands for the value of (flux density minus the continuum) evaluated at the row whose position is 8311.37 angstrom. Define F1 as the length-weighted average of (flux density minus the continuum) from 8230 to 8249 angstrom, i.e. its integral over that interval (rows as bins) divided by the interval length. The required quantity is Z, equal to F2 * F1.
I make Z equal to 0.000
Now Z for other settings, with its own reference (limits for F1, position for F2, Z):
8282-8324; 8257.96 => -0.007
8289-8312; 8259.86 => 0.000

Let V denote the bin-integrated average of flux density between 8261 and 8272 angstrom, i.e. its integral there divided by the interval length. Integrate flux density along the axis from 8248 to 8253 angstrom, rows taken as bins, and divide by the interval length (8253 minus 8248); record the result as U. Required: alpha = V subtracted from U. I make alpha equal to 0.12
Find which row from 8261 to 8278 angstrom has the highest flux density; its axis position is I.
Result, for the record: 8271.28 angstrom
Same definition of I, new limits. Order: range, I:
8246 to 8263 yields 8252.26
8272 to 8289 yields 8284.62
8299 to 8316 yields 8299.90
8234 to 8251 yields 8244.66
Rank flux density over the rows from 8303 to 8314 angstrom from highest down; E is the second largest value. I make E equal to 7.222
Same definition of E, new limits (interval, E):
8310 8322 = 6.975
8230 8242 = 7.256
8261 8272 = 7.216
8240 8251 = 7.257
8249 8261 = 7.211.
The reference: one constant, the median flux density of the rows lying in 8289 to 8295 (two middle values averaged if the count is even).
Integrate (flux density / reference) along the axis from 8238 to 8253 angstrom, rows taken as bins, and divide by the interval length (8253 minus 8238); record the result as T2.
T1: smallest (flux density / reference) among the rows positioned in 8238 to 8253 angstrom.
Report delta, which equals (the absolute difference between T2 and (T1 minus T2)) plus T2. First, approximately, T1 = 0.94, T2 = 0.98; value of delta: 2.00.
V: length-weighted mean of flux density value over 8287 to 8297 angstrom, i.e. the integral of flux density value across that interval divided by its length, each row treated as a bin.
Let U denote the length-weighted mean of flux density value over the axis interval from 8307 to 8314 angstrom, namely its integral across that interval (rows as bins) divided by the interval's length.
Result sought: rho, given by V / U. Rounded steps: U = 7.00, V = 6.86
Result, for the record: 0.98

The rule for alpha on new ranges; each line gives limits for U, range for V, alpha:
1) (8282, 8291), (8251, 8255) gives 0.15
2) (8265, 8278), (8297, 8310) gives -0.01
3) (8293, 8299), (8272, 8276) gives -0.25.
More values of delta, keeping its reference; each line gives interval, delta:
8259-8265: 1.99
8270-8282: 1.97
